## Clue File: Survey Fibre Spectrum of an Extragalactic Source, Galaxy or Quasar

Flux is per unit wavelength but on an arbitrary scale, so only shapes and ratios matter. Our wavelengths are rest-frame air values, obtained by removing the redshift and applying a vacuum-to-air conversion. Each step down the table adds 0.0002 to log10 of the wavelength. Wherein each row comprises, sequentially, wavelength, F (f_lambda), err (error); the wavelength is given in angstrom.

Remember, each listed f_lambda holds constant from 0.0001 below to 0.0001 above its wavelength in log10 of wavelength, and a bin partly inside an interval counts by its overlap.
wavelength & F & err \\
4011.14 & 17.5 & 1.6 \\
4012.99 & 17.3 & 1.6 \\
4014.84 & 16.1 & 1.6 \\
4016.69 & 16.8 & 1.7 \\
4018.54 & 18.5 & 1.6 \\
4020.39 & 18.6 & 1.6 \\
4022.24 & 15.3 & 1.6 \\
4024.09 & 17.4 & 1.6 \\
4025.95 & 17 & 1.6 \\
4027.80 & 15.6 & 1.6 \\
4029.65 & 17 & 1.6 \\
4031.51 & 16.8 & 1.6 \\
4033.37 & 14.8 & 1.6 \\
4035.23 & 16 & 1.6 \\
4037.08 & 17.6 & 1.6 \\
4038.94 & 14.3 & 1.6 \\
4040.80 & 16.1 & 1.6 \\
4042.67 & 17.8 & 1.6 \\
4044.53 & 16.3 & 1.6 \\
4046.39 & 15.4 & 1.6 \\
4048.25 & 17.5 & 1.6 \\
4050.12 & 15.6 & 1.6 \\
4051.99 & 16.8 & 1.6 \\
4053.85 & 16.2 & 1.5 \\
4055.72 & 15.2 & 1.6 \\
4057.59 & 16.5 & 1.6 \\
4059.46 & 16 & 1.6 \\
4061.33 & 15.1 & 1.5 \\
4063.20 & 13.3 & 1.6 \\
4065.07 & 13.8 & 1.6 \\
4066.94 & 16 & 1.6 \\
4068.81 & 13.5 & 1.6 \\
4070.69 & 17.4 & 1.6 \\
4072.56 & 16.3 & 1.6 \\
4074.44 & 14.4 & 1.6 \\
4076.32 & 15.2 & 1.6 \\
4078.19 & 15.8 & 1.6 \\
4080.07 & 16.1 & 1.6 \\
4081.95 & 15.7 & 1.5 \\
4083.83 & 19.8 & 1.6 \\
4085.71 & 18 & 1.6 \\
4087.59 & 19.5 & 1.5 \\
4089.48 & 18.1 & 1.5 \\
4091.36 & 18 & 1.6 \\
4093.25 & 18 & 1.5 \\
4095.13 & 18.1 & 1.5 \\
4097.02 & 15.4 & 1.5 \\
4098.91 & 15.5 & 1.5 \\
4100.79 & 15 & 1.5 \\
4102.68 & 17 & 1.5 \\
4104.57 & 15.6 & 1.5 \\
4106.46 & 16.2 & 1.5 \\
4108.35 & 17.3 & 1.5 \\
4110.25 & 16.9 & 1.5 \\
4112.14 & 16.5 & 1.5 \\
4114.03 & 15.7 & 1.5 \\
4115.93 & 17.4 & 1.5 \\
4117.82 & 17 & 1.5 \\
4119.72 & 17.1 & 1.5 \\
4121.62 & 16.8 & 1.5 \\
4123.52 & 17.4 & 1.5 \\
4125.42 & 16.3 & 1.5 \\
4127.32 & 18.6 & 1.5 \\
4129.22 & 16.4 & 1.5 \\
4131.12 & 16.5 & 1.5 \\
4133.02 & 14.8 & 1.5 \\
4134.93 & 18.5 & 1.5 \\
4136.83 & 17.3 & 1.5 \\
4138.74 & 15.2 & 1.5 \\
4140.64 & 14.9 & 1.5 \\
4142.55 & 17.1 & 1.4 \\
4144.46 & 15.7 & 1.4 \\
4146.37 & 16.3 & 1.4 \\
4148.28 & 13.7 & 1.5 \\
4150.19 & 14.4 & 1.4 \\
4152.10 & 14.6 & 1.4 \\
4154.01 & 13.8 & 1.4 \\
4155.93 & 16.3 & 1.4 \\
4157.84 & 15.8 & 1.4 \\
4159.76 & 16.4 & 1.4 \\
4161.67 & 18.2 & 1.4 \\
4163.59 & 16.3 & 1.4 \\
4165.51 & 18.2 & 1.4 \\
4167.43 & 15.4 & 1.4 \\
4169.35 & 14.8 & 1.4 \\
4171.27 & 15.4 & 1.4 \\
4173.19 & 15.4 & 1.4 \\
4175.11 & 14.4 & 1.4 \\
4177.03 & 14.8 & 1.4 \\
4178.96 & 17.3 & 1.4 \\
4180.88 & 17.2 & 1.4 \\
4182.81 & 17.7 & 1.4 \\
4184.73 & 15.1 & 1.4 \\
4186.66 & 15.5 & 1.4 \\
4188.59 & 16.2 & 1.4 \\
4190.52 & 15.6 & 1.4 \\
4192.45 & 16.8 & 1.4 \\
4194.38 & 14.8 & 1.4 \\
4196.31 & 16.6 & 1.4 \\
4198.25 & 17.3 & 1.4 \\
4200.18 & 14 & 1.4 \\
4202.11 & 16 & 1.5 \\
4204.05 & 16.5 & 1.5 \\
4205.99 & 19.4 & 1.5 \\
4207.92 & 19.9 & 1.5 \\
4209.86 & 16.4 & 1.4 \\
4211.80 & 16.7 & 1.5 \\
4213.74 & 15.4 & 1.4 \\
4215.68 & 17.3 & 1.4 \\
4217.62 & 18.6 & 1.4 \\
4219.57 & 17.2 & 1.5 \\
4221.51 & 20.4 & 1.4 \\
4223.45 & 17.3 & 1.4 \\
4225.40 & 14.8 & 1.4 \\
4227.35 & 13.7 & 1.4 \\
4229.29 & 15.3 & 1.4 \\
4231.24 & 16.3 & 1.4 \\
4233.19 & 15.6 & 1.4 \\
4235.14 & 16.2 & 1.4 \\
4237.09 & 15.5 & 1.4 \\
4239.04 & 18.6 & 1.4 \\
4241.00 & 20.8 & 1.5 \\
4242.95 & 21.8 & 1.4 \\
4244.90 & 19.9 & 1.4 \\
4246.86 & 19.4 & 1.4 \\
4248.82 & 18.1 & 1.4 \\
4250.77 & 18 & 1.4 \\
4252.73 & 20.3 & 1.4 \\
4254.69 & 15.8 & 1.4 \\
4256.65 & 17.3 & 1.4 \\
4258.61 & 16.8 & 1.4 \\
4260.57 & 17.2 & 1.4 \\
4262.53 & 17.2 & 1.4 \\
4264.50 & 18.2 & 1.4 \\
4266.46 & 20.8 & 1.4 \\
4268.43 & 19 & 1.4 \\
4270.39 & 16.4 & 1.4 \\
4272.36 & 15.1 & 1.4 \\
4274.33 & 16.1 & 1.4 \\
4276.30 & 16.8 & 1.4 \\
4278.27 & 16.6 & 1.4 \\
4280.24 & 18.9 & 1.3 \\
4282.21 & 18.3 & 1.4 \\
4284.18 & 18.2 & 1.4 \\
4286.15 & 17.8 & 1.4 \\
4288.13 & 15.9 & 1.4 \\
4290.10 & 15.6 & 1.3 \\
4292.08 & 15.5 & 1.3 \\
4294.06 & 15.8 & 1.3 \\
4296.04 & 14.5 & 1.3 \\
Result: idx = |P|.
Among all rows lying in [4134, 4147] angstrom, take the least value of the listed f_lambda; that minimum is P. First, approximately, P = 14.9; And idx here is 14.9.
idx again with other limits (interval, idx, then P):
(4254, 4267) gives 15.8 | 15.8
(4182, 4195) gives 14.8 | 14.8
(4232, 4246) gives 15.5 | 15.5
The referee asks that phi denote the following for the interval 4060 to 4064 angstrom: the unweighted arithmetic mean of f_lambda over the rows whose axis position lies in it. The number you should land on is 14.2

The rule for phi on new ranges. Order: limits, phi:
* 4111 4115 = 16.1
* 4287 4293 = 15.7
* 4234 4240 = 16.8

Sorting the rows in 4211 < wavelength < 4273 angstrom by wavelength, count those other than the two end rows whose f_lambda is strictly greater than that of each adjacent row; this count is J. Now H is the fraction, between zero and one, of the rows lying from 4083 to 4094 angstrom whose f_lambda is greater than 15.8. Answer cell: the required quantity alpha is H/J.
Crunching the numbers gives 0.125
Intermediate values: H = 1.00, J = 8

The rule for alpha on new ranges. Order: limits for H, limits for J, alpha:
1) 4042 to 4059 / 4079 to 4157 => 0.044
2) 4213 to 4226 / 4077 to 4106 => 0.119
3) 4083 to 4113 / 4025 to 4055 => 0.150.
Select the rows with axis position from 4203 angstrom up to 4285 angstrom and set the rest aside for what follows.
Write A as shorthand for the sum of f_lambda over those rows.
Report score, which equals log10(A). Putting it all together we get 2.9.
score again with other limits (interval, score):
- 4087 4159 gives 2.8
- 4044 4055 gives 2.0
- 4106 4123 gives 2.2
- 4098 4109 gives 2.0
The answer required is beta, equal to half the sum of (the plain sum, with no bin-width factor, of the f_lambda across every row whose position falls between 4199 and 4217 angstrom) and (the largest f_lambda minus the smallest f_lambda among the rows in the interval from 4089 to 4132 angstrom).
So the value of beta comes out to 78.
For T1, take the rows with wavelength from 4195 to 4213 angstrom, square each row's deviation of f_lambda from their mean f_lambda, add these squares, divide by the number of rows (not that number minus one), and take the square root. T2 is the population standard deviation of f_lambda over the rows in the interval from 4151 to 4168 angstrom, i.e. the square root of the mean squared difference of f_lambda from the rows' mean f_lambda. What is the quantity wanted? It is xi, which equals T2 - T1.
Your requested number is -0.29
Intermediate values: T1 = 1.7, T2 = 1.38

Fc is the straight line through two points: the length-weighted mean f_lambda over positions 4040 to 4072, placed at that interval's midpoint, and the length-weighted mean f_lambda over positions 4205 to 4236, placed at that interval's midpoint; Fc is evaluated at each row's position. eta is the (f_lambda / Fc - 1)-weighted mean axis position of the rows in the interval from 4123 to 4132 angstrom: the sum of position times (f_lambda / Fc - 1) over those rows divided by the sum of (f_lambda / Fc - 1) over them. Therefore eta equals 4126.4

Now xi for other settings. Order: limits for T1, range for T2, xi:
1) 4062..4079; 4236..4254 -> 0.42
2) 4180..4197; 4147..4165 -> 0.47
